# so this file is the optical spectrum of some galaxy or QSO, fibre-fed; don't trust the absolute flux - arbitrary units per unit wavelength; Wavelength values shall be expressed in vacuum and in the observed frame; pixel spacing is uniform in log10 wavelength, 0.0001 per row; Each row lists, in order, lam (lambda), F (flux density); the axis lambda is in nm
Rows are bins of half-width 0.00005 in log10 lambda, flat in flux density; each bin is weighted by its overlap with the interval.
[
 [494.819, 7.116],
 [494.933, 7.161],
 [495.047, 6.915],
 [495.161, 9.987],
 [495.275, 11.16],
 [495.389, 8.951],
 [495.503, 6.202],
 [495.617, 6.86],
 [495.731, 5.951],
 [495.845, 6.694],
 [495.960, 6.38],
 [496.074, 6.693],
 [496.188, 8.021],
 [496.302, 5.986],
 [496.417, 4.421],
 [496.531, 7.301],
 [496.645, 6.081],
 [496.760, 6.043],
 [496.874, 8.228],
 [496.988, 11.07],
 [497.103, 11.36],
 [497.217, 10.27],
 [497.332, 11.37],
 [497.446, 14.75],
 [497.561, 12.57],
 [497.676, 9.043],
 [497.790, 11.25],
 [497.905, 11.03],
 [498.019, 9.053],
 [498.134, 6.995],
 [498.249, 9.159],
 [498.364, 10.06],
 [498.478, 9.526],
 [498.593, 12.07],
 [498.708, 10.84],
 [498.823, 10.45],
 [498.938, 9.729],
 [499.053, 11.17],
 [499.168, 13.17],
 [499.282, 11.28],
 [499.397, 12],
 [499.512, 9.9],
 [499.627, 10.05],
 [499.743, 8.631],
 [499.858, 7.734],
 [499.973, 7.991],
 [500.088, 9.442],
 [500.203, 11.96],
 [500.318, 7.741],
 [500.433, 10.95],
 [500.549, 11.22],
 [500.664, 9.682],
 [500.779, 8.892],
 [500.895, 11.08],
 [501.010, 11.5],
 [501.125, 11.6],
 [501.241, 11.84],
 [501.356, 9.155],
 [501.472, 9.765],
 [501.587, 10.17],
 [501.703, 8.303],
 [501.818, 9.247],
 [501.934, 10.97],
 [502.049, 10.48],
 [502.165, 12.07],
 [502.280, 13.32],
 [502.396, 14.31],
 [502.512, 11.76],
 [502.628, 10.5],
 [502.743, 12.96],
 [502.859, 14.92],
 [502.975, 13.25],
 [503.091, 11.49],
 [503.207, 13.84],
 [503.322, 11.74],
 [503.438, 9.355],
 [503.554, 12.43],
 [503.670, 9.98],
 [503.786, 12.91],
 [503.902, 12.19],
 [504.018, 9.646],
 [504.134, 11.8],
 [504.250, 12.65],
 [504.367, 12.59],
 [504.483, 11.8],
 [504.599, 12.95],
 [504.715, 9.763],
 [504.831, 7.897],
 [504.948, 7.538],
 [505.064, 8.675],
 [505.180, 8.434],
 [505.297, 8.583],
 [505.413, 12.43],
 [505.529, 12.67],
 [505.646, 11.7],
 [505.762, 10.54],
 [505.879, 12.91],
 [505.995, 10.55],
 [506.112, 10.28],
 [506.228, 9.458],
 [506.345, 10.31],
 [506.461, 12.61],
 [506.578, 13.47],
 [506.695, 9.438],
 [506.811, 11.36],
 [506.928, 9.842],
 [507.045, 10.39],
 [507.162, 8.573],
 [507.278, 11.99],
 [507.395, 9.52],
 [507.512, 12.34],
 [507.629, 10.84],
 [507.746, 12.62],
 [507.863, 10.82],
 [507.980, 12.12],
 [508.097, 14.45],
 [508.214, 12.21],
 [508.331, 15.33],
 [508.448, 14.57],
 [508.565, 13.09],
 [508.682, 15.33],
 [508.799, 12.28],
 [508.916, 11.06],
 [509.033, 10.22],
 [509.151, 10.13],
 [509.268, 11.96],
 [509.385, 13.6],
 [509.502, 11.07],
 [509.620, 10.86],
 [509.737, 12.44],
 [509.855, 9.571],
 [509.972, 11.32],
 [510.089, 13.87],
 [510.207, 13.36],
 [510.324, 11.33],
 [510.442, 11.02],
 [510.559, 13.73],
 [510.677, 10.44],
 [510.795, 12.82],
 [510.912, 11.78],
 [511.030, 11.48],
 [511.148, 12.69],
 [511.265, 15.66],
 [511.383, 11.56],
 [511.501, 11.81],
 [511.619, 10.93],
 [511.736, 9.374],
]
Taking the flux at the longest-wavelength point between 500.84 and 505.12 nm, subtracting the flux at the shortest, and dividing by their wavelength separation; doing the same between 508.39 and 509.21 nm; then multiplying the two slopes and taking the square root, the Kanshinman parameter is 1.91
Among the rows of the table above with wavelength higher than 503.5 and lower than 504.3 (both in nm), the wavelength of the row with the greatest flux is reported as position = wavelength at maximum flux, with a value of 503.786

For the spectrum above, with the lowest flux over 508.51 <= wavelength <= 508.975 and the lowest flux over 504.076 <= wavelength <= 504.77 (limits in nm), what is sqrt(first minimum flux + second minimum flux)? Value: 4.56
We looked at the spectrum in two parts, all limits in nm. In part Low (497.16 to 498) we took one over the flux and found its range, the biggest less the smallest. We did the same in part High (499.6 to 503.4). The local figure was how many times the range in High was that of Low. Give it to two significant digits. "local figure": 1.5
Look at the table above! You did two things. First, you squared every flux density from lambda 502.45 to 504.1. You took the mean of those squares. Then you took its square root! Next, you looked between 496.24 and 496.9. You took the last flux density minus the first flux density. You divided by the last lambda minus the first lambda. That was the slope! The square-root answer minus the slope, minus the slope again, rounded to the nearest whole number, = 4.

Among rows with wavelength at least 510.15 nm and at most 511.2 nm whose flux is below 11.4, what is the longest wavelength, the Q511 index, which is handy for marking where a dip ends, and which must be 510.677 nm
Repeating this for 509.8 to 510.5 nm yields 510.442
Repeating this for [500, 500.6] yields 500.549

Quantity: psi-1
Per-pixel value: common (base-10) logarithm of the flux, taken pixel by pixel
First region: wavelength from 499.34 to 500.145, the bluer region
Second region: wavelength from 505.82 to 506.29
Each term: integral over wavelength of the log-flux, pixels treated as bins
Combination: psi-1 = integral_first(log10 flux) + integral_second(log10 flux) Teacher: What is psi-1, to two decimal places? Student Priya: 1.26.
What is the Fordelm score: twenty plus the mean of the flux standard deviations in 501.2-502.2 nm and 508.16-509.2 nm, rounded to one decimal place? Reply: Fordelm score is 21.6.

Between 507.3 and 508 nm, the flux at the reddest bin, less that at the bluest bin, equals 2.6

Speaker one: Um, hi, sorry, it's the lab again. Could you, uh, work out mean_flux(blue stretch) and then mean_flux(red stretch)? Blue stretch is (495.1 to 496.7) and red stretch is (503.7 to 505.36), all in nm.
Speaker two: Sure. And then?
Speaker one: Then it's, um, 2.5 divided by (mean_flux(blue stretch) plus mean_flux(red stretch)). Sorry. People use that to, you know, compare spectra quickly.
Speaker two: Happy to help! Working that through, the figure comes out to 0.141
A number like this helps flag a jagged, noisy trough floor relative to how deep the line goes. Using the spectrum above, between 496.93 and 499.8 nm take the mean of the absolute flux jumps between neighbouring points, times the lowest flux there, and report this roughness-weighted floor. 11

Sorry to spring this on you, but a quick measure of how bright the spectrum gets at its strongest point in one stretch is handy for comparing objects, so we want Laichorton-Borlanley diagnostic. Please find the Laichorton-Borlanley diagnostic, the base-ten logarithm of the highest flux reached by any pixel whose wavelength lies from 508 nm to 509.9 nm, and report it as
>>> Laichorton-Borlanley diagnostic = 1.19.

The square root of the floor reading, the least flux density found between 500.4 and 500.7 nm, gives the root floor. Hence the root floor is 3.1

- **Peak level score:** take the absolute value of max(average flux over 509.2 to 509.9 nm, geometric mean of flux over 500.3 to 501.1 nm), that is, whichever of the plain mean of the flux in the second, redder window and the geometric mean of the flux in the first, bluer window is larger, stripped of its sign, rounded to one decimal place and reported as 11.6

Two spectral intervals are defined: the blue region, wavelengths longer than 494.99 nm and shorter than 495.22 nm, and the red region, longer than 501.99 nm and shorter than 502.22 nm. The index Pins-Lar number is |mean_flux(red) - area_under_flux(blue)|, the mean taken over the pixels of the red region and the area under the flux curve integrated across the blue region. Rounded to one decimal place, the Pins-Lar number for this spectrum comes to 9.3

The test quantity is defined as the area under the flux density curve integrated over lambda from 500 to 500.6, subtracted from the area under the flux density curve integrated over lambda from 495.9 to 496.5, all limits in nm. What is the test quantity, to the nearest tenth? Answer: -2.3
